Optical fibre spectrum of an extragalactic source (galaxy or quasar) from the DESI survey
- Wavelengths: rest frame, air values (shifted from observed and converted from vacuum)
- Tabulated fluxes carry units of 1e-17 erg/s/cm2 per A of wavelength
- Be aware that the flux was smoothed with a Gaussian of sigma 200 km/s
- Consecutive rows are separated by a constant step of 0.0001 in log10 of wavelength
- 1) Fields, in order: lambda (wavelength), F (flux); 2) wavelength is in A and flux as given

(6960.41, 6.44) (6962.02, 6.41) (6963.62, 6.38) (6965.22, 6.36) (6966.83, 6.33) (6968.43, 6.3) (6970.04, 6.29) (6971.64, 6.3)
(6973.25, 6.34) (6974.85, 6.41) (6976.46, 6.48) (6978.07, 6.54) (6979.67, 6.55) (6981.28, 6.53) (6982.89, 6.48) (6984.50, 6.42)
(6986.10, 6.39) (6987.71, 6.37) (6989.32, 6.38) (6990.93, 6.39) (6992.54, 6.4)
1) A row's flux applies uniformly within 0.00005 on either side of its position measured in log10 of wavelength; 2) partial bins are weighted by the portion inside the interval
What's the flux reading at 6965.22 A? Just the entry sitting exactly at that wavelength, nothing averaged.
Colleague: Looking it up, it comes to 6.36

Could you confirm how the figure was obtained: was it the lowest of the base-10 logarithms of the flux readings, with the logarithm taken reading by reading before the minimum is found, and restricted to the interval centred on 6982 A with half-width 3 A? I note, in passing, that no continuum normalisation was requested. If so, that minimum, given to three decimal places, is 0.808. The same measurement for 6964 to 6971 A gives 0.799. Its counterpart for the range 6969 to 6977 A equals 0.799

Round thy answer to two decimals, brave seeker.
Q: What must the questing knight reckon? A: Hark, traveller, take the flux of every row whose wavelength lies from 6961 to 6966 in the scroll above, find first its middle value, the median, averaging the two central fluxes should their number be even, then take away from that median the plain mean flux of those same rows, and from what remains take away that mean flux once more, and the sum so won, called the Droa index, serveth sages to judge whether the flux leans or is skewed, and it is -6.39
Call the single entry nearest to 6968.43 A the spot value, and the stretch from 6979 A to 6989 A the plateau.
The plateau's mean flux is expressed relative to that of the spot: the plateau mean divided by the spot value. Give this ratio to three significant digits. 1.02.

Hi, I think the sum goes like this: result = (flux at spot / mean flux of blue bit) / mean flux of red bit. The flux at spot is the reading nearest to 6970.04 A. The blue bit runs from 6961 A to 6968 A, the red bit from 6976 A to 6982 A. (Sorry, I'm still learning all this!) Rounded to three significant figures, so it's 0.151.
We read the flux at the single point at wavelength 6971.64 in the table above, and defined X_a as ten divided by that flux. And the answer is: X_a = 1.59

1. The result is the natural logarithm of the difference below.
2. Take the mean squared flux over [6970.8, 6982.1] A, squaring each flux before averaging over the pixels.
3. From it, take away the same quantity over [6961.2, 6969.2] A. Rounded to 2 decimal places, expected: 0.19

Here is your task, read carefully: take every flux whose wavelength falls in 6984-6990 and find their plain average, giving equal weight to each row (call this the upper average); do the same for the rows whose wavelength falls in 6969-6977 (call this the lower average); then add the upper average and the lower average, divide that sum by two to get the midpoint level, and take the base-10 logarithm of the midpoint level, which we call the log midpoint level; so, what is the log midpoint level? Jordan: 0.805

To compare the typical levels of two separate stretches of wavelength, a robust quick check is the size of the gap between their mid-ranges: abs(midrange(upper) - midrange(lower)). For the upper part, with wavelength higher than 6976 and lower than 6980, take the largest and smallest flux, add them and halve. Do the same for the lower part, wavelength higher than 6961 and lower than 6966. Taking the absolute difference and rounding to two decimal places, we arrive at 0.13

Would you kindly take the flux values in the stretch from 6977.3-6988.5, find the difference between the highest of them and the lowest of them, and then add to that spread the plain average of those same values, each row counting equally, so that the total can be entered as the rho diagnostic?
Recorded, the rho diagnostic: 6.65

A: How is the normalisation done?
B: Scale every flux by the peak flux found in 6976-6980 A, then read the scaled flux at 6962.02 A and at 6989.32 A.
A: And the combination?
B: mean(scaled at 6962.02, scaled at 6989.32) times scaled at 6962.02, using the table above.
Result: 0.9555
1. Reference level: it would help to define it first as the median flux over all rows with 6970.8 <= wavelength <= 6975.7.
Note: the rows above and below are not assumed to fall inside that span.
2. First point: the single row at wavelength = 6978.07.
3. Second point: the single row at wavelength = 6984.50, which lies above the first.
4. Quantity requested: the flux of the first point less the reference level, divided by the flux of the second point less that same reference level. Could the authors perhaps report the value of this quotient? 2.5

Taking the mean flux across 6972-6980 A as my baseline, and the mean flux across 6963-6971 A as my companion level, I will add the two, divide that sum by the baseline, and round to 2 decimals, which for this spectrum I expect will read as 1.98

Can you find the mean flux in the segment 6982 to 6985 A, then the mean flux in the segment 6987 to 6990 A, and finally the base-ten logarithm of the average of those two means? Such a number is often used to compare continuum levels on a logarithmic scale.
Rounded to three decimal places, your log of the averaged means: 0.807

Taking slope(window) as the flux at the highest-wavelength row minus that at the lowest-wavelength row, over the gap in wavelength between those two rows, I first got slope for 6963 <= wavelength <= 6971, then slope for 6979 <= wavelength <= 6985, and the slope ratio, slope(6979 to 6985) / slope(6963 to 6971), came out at 1.9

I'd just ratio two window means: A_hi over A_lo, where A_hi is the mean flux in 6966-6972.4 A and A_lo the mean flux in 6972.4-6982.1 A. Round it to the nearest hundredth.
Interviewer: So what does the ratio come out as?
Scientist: 0.97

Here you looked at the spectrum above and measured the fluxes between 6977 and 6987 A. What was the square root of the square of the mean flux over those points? 6.49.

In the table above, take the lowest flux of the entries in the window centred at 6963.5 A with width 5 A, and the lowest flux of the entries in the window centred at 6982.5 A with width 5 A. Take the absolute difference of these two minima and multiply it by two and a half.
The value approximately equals 0.15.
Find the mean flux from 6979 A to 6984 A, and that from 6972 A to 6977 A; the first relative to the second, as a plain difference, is 0.11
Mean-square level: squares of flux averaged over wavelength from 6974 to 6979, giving 42.0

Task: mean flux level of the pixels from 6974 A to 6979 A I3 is 6.48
